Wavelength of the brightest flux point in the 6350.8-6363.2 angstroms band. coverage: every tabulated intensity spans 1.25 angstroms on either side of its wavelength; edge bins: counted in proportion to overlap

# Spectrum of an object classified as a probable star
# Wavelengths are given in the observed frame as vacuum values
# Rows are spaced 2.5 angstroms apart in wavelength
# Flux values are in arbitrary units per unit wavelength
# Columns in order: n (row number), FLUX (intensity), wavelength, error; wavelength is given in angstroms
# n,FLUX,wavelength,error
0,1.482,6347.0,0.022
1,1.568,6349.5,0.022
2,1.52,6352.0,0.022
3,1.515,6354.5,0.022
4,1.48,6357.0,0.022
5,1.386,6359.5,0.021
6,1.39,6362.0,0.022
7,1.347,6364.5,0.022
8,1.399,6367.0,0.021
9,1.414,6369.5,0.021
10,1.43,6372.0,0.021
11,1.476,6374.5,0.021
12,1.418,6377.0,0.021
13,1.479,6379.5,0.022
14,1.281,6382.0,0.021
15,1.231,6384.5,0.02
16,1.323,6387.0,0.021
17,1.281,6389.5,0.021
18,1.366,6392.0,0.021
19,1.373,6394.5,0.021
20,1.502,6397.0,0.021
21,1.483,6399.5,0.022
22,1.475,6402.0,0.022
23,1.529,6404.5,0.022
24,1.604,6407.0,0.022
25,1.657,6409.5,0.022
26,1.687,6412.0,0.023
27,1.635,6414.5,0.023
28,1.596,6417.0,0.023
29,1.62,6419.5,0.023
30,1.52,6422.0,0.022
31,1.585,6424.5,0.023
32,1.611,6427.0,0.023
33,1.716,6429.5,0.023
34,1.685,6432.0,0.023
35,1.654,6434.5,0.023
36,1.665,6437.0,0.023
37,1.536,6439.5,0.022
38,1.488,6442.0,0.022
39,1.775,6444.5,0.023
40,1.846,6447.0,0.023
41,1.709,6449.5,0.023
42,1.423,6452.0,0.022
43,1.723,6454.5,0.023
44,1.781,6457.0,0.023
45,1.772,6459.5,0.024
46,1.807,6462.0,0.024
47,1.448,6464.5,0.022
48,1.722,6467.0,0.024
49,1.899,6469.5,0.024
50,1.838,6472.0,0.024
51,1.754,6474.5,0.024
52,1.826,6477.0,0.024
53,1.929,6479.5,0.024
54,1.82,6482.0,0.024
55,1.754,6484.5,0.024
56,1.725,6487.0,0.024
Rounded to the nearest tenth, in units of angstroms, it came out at 6352.0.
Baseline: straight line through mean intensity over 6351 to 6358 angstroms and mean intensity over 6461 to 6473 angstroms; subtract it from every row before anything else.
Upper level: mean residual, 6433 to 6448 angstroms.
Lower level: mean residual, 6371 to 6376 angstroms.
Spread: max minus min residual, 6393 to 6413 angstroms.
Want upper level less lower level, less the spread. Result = -0.21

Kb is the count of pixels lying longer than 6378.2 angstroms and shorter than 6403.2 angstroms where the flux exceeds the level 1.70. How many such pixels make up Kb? 0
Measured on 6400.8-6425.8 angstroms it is 0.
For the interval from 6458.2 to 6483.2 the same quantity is 9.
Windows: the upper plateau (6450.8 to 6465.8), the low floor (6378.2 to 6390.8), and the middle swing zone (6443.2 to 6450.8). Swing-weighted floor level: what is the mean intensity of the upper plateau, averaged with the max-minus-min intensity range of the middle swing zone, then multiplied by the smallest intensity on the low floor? 1.11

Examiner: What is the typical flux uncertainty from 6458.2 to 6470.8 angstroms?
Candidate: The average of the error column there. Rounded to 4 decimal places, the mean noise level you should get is 0.0236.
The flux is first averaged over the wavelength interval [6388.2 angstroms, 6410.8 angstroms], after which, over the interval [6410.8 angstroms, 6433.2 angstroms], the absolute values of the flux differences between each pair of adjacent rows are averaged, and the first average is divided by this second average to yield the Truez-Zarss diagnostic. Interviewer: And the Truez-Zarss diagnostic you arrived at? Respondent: 27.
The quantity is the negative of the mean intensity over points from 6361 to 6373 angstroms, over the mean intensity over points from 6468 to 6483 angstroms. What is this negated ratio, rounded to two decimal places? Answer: -0.76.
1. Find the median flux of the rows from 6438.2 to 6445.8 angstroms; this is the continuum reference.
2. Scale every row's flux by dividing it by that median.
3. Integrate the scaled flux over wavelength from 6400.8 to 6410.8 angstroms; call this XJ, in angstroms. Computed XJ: 10.2 angstroms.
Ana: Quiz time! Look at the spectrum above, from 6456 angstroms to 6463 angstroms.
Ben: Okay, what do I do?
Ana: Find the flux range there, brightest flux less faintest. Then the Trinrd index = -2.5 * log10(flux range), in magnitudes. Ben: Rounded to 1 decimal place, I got 3.6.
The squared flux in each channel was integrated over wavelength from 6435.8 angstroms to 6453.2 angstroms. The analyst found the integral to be 47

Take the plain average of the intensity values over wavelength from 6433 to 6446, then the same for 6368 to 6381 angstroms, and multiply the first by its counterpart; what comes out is 2.3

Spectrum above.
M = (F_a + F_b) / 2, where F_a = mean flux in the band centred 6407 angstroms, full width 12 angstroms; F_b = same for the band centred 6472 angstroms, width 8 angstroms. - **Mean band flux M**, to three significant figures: 1.71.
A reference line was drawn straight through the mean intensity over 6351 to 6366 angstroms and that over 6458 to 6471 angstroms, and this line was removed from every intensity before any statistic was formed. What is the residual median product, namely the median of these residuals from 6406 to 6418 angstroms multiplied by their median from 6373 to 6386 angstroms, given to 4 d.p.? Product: -0.0030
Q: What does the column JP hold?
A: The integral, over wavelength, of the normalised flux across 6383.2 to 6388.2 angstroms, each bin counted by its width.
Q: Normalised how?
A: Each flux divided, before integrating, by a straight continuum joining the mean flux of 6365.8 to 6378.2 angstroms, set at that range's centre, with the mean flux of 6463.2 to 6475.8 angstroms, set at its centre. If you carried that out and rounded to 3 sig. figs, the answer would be 4.34 angstroms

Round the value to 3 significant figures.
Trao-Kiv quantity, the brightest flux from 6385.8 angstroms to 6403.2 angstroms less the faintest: 0.221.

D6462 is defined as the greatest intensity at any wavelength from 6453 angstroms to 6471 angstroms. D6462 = 1.899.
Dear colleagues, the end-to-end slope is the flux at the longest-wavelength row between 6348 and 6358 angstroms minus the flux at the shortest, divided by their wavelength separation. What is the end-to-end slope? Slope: -0.012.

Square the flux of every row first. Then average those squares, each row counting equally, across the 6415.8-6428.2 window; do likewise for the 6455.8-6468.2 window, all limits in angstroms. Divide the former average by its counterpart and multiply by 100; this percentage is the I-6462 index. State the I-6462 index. 86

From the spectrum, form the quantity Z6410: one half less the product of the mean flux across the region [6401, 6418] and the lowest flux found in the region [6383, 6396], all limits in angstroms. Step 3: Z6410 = -1.5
